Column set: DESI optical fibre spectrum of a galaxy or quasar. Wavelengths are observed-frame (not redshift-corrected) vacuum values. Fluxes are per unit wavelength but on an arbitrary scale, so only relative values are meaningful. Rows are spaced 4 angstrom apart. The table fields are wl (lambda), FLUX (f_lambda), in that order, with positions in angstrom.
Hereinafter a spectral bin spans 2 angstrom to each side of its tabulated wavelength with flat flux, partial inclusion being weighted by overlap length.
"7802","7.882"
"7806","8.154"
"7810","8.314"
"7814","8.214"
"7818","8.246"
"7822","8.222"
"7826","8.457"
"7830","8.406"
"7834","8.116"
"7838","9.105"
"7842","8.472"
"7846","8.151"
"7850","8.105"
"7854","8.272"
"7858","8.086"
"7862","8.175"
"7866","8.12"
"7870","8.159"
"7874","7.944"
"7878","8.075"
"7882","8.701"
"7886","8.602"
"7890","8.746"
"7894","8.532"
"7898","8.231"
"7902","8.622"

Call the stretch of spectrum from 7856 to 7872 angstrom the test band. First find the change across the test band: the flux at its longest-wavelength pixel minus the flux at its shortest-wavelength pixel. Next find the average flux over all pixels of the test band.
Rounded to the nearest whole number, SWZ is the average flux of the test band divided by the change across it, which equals 111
